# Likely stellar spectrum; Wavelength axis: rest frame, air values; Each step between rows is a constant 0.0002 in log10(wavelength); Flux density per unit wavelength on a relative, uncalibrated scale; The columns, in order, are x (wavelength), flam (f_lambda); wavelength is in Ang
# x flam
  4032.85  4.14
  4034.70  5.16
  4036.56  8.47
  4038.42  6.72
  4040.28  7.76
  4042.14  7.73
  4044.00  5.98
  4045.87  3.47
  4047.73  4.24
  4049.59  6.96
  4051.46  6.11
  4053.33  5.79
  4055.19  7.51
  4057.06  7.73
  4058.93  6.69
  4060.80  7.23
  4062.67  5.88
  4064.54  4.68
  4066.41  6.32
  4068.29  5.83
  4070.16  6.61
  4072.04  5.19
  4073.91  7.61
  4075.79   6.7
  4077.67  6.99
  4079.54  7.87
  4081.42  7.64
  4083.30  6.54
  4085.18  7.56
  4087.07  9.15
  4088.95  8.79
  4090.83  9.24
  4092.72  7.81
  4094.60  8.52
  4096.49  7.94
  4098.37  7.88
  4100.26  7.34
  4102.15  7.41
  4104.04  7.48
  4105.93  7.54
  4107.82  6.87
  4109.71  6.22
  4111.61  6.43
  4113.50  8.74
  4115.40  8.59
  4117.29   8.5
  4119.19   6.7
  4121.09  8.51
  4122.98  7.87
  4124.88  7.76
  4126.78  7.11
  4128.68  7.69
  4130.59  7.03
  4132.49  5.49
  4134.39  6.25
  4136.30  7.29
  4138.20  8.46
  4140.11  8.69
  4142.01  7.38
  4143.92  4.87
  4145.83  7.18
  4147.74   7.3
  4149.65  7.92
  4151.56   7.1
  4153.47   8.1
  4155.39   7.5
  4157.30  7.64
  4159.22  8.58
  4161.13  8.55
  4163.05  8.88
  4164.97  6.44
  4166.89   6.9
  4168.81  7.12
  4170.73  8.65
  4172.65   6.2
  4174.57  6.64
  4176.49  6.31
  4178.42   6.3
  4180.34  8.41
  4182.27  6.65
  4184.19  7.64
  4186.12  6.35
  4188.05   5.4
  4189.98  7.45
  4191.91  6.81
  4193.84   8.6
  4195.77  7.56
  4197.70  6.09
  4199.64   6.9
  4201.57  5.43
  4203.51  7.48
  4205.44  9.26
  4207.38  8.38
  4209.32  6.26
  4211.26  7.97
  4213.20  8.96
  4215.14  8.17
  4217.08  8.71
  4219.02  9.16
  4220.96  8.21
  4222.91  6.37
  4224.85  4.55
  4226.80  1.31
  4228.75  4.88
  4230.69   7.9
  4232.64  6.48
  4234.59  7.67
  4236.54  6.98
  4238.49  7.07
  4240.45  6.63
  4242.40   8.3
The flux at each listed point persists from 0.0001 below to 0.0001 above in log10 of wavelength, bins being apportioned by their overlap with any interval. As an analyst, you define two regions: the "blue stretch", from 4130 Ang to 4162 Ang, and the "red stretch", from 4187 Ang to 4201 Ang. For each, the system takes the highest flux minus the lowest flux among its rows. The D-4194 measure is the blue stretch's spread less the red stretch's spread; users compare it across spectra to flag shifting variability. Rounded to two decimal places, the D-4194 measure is 0.62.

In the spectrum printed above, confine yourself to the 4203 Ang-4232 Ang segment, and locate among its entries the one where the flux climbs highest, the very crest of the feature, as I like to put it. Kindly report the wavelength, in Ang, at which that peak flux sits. 4205.44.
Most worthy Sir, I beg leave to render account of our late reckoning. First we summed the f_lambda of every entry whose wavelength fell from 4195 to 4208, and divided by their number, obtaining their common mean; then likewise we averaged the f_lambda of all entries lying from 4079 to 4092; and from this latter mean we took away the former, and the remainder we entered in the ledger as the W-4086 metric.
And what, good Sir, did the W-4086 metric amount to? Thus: 0.8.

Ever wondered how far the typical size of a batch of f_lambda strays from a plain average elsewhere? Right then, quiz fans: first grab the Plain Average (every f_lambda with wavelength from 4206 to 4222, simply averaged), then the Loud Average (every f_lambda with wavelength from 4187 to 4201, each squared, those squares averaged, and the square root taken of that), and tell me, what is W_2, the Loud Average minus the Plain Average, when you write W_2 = -1.2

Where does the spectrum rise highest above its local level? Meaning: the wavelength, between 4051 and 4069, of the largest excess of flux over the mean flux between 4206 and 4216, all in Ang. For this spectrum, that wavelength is 4057.06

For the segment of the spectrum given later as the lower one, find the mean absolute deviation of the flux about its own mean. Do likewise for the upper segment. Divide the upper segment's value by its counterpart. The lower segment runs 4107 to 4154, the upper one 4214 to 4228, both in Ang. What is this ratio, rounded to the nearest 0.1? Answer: 2.8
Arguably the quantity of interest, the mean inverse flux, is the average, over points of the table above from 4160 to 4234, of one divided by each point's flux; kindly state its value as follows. 0.159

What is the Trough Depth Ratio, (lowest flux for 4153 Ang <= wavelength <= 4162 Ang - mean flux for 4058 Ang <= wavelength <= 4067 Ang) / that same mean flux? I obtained 0.22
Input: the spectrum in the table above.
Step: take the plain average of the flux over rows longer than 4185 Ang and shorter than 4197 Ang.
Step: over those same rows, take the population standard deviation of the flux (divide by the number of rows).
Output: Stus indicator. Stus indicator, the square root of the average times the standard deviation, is 2.66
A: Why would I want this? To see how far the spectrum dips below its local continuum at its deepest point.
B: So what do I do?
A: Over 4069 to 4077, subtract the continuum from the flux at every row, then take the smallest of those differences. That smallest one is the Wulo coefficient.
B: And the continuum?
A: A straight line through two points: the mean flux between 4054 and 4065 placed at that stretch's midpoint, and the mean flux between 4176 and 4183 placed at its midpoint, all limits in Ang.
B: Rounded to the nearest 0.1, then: -1.5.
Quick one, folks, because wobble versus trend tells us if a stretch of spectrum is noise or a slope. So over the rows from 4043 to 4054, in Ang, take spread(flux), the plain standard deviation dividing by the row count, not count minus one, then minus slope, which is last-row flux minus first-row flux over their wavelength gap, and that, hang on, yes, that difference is 1.21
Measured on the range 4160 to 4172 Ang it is 0.95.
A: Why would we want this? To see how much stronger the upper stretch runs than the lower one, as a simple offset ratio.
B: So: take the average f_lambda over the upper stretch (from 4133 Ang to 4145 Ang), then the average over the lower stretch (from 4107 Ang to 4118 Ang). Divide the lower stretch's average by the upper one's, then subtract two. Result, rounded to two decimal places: -0.94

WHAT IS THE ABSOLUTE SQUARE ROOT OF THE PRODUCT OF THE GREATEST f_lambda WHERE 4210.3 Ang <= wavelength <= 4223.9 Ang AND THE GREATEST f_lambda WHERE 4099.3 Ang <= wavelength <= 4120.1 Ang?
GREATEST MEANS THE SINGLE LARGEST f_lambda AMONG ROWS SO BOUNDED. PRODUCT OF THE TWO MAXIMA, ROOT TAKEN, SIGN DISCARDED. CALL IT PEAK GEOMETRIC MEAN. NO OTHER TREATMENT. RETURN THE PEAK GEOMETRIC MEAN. 8.95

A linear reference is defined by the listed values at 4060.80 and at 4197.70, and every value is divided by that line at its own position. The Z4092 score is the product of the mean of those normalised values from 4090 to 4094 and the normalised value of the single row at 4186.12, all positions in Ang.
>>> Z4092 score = 1.25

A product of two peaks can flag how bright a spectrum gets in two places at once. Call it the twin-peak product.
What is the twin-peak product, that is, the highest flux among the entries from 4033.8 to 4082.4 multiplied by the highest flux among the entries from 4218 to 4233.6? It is 78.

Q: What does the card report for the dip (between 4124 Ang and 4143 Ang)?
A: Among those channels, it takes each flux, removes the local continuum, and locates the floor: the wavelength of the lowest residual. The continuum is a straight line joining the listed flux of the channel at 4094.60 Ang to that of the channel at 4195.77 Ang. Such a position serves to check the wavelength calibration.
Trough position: 4132.49 Ang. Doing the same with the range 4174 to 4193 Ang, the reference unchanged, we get 4188.05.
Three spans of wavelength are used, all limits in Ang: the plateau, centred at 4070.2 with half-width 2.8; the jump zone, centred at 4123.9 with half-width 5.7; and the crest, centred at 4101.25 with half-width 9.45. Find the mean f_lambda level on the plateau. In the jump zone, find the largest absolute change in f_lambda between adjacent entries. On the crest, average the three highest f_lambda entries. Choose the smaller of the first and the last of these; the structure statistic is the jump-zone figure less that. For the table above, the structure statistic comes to -4.1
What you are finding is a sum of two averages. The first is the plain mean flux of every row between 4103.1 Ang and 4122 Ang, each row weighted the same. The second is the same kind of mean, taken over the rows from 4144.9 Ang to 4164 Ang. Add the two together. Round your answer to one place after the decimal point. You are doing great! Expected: 15.4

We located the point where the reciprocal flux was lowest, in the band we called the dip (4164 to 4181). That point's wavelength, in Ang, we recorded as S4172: 4170.73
